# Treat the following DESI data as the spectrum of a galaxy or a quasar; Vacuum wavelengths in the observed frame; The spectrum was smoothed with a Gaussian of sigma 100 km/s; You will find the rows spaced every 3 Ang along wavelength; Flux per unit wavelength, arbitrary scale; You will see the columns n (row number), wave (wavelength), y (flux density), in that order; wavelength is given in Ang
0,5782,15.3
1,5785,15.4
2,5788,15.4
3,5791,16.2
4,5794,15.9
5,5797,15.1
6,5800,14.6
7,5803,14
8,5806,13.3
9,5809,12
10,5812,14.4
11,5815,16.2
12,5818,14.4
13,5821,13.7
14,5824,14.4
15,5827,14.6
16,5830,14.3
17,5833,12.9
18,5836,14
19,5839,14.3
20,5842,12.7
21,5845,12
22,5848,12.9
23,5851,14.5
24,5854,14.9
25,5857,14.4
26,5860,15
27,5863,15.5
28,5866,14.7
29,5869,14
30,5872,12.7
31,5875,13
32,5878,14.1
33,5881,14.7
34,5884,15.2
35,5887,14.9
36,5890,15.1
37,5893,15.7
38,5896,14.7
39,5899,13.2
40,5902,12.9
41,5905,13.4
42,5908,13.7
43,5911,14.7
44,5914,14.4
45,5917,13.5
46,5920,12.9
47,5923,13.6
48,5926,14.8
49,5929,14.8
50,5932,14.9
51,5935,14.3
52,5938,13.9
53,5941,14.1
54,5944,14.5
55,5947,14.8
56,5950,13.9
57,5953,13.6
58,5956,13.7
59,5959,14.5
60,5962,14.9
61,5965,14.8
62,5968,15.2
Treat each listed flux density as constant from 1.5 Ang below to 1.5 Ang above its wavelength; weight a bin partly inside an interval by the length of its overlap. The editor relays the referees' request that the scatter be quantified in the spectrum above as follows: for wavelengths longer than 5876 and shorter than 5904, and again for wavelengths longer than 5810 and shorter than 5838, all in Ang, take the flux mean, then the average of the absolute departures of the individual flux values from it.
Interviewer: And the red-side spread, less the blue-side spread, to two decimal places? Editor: 0.20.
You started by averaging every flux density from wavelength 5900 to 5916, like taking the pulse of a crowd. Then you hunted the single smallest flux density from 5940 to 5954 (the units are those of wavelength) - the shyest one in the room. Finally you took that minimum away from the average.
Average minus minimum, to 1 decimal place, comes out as 0.2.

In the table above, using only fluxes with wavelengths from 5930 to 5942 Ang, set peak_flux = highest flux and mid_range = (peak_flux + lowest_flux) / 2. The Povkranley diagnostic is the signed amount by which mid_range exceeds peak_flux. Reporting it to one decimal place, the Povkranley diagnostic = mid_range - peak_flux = -0.5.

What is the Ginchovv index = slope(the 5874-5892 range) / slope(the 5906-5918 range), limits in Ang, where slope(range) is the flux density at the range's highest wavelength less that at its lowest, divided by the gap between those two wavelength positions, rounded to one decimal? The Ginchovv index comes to -6.3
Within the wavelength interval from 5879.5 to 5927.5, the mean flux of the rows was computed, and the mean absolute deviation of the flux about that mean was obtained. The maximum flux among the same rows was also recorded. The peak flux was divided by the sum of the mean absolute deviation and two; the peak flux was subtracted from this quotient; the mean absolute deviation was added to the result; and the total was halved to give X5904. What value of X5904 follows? -4.64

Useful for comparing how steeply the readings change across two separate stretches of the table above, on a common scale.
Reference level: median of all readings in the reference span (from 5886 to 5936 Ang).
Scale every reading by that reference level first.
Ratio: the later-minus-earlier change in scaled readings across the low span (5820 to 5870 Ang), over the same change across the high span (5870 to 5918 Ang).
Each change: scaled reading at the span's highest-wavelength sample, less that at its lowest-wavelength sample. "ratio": 0.4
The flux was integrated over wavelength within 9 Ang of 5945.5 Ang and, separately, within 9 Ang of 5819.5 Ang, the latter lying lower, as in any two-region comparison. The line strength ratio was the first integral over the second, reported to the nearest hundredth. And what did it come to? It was 0.97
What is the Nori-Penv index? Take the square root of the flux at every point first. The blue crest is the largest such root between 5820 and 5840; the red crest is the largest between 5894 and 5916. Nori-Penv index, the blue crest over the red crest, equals 1.00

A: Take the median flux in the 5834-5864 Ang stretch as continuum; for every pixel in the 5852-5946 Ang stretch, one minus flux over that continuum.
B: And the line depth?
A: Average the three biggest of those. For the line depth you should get 0.106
